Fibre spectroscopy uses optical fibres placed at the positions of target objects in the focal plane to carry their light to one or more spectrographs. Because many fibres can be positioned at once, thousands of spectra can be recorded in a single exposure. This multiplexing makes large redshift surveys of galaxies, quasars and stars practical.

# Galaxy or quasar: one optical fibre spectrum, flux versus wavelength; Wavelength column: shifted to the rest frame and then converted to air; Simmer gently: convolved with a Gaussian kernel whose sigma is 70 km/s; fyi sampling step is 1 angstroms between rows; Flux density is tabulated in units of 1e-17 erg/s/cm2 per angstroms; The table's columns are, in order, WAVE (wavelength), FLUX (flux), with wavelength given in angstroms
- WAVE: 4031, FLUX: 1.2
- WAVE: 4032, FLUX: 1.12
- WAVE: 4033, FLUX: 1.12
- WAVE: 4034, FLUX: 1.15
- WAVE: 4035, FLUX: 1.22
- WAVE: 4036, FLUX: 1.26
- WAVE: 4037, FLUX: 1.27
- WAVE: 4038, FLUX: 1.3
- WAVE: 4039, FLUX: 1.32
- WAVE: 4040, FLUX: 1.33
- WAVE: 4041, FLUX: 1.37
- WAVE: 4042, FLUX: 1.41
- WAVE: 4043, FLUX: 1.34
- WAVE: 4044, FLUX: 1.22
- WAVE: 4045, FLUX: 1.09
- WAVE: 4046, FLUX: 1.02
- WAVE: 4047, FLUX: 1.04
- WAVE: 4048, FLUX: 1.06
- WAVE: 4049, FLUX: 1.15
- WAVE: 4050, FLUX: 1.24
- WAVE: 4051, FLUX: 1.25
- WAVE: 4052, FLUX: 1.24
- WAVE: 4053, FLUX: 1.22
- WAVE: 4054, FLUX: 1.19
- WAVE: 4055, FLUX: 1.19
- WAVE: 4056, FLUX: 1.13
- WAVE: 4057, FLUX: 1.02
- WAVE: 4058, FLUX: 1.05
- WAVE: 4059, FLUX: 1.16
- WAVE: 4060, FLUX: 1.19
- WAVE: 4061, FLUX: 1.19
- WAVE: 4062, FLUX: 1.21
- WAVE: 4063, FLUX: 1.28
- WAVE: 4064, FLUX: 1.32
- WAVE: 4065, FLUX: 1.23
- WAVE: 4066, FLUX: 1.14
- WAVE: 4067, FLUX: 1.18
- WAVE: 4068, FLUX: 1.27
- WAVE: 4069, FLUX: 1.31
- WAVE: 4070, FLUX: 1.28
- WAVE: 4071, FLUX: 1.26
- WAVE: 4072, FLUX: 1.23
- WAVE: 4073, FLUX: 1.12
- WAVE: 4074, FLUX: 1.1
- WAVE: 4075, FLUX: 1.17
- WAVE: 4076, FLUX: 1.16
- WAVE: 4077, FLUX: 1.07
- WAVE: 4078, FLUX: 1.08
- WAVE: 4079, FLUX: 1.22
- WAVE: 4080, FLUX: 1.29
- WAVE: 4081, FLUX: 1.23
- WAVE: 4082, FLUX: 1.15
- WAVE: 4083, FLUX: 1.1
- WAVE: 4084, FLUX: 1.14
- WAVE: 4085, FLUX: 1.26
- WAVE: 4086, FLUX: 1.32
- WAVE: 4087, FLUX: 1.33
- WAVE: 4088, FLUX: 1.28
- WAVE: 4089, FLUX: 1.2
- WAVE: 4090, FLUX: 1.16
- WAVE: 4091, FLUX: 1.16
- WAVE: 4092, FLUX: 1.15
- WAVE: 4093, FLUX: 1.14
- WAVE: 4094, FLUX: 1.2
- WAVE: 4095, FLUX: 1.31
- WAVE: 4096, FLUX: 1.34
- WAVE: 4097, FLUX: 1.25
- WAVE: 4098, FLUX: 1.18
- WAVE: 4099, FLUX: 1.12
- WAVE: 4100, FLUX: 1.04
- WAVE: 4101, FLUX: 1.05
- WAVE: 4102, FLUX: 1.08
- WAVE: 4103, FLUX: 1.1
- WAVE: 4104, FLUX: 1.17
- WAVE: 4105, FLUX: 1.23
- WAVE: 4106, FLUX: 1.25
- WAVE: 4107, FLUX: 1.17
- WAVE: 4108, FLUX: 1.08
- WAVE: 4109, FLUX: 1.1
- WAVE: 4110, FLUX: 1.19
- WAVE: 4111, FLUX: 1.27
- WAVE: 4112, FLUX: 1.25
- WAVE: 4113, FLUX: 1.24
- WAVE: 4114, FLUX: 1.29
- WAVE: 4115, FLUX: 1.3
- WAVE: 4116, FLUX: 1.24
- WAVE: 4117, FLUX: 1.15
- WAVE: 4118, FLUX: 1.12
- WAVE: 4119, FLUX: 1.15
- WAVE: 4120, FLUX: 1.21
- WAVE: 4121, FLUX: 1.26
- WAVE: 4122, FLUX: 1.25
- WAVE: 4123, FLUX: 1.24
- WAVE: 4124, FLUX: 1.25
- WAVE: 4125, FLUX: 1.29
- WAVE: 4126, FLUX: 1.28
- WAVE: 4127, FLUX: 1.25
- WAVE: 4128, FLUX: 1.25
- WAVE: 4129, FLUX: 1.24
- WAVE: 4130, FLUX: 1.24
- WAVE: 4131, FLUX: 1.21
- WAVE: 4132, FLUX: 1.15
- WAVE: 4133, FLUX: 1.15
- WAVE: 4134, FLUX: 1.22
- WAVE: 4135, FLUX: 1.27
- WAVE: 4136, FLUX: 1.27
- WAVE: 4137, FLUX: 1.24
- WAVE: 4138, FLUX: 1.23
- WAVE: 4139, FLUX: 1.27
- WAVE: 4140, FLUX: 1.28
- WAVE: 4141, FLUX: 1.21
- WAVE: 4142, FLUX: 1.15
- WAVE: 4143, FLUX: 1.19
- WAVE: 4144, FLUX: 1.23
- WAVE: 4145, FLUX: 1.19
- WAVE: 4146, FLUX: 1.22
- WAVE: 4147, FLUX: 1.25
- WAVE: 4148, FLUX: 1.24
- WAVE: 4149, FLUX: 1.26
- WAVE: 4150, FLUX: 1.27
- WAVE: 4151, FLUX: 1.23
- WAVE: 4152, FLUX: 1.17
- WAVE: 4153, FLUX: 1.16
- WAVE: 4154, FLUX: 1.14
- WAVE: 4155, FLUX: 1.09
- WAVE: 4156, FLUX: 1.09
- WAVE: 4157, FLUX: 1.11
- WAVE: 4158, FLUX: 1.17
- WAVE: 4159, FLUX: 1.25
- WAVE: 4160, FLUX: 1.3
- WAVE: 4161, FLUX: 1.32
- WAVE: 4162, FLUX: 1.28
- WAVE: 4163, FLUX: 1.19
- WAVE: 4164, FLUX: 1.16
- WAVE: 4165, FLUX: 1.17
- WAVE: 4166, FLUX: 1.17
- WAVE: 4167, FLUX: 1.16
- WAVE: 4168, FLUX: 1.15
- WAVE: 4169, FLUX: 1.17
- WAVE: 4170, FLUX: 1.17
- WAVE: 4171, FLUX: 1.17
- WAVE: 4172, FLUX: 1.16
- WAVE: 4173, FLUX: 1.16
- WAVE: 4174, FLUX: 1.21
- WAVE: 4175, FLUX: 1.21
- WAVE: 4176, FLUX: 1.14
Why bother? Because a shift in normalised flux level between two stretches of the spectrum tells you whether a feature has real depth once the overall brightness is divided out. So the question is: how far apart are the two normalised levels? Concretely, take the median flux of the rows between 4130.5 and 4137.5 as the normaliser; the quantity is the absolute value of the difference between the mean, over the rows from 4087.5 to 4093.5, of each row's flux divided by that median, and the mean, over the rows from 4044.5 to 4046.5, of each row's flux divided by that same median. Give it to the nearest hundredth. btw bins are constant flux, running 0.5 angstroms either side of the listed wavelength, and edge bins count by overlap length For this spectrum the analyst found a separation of 0.10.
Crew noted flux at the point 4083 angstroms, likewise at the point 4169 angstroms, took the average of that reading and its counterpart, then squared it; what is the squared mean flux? 1.29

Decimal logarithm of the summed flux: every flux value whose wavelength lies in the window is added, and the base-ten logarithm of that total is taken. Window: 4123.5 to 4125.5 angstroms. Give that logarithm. 0.405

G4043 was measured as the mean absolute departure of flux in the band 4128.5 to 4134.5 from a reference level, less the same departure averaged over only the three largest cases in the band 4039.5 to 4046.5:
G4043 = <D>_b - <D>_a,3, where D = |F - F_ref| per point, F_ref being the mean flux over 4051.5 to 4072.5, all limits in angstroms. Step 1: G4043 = -0.15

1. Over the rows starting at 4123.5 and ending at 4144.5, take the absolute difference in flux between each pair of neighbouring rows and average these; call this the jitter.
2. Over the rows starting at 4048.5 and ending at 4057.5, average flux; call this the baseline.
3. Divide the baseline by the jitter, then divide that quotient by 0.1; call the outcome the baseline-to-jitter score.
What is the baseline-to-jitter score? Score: 394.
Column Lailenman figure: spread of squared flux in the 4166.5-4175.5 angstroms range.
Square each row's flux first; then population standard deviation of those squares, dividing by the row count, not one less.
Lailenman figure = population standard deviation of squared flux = 0.049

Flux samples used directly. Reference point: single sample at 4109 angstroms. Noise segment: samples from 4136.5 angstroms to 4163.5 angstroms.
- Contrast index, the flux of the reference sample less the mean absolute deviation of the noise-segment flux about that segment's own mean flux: 1.05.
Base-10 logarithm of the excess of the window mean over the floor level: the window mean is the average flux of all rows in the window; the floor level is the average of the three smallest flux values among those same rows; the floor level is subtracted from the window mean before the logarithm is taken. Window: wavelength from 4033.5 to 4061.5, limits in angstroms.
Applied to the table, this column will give -0.76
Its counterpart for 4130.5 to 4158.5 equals -0.98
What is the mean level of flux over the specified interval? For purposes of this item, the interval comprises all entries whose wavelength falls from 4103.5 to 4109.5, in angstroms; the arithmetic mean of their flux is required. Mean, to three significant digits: 1.17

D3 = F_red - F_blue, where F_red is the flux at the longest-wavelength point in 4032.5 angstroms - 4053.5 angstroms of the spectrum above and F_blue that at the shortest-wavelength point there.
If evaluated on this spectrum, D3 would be 0.10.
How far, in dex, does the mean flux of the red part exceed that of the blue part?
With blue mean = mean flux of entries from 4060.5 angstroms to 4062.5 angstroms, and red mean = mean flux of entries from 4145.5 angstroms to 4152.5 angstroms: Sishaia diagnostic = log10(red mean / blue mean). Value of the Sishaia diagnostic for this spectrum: 0.012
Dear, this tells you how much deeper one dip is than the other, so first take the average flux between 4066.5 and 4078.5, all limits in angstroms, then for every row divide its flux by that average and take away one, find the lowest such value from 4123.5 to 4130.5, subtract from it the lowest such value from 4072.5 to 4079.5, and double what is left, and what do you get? 0.29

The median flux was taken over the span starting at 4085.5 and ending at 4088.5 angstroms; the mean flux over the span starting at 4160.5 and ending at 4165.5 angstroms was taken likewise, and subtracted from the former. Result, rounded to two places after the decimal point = 0.10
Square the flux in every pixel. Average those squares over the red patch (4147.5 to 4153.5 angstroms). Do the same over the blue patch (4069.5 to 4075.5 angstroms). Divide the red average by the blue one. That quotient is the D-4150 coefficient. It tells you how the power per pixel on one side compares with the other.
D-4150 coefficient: 1.05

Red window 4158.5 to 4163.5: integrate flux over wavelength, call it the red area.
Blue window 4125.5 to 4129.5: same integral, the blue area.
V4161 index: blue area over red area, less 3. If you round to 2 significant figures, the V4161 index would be -2.2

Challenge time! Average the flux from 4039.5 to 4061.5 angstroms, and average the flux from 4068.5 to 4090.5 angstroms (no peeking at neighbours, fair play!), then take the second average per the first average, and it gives 1.01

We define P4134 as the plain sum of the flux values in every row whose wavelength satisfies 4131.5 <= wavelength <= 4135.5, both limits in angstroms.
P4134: 4.8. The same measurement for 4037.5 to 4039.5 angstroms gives 2.6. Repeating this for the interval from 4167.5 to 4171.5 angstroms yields 4.7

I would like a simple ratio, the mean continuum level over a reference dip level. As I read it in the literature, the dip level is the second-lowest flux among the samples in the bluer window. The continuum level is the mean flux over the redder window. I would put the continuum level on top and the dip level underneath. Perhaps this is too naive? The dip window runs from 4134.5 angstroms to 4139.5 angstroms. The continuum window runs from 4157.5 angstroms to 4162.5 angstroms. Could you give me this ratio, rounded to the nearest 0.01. 1.02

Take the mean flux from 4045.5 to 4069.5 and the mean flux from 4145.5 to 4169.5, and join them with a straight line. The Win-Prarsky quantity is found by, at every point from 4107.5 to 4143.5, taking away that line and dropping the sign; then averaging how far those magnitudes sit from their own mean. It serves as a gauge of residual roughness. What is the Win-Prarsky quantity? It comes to 0.022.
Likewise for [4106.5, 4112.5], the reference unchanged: 0.033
